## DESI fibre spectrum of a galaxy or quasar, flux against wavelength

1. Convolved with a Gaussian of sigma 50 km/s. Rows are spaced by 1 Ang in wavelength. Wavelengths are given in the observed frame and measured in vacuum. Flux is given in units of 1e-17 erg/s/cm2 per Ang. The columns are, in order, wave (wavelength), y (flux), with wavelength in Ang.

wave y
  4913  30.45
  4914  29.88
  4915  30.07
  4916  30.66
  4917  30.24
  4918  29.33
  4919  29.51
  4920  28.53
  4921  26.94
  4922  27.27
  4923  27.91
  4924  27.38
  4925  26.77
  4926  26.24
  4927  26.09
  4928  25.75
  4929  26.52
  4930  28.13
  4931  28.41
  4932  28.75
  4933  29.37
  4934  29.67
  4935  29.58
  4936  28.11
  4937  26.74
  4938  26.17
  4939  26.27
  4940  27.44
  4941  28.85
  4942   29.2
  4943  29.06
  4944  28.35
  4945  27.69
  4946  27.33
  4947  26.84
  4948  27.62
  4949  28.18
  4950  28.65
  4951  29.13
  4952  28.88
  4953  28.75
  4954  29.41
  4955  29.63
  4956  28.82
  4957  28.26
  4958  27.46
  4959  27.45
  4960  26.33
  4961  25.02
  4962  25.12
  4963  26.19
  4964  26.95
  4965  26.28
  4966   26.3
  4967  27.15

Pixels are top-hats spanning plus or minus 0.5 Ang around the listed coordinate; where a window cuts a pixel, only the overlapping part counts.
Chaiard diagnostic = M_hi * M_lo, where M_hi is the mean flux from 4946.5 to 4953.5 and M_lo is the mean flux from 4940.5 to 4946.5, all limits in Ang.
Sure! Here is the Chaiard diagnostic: 804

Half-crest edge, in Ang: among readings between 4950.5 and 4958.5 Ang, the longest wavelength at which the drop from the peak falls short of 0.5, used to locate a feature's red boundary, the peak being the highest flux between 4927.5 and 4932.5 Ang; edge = 4957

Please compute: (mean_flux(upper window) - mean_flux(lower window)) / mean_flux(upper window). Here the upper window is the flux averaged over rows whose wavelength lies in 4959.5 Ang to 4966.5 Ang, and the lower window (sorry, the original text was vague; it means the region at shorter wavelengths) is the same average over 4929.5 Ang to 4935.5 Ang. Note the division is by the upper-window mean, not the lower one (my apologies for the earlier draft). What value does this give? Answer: -0.11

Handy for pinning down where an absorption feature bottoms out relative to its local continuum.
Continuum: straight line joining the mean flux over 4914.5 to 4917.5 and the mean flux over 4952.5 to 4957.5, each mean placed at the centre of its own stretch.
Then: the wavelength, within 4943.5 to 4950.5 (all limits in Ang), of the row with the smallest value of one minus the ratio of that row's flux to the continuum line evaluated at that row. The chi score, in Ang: 4950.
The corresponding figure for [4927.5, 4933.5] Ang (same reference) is 4933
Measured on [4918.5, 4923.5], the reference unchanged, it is 4919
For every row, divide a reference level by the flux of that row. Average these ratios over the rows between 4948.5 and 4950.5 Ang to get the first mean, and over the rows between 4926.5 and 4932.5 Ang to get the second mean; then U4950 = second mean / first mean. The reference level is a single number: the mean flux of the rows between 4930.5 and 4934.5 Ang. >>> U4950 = 1.04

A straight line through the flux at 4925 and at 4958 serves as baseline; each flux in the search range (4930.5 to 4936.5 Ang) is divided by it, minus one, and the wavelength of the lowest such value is 4936 Ang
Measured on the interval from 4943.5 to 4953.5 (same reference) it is 4947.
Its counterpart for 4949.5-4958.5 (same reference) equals 4958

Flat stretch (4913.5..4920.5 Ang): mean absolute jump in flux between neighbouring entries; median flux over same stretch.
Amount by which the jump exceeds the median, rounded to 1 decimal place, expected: -29.3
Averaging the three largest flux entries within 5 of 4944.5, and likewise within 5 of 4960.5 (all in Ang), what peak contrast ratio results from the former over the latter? 1.03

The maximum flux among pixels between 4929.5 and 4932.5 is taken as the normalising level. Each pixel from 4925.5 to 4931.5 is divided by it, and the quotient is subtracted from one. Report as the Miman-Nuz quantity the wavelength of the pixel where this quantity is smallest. 4931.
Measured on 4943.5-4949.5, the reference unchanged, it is 4944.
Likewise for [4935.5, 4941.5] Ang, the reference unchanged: 4941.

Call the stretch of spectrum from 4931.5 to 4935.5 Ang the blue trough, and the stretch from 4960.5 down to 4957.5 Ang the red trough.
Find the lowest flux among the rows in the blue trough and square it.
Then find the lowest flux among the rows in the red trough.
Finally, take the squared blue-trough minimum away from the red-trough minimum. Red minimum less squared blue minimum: -800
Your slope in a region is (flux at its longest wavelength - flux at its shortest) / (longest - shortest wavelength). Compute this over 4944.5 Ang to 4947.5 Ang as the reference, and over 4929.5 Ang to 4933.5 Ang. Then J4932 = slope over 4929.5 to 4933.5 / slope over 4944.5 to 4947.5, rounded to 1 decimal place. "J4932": -1.0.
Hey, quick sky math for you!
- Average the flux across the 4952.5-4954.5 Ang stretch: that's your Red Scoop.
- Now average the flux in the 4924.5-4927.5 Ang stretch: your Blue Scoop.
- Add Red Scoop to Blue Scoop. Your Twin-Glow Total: 55.4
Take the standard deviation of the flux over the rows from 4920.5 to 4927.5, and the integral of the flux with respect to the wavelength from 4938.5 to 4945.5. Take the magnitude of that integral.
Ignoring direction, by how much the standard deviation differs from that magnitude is 196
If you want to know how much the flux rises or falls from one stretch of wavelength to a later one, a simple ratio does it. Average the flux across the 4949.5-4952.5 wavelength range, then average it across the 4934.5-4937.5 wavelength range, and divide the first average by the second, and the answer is 1.03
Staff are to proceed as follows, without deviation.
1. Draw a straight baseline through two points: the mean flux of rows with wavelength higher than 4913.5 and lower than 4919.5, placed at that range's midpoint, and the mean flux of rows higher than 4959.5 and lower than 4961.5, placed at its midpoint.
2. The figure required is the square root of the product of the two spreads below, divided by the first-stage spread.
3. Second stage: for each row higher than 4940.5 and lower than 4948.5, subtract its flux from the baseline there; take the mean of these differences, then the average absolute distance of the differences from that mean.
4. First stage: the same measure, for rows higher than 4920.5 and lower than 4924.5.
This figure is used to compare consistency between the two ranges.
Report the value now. 1.23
